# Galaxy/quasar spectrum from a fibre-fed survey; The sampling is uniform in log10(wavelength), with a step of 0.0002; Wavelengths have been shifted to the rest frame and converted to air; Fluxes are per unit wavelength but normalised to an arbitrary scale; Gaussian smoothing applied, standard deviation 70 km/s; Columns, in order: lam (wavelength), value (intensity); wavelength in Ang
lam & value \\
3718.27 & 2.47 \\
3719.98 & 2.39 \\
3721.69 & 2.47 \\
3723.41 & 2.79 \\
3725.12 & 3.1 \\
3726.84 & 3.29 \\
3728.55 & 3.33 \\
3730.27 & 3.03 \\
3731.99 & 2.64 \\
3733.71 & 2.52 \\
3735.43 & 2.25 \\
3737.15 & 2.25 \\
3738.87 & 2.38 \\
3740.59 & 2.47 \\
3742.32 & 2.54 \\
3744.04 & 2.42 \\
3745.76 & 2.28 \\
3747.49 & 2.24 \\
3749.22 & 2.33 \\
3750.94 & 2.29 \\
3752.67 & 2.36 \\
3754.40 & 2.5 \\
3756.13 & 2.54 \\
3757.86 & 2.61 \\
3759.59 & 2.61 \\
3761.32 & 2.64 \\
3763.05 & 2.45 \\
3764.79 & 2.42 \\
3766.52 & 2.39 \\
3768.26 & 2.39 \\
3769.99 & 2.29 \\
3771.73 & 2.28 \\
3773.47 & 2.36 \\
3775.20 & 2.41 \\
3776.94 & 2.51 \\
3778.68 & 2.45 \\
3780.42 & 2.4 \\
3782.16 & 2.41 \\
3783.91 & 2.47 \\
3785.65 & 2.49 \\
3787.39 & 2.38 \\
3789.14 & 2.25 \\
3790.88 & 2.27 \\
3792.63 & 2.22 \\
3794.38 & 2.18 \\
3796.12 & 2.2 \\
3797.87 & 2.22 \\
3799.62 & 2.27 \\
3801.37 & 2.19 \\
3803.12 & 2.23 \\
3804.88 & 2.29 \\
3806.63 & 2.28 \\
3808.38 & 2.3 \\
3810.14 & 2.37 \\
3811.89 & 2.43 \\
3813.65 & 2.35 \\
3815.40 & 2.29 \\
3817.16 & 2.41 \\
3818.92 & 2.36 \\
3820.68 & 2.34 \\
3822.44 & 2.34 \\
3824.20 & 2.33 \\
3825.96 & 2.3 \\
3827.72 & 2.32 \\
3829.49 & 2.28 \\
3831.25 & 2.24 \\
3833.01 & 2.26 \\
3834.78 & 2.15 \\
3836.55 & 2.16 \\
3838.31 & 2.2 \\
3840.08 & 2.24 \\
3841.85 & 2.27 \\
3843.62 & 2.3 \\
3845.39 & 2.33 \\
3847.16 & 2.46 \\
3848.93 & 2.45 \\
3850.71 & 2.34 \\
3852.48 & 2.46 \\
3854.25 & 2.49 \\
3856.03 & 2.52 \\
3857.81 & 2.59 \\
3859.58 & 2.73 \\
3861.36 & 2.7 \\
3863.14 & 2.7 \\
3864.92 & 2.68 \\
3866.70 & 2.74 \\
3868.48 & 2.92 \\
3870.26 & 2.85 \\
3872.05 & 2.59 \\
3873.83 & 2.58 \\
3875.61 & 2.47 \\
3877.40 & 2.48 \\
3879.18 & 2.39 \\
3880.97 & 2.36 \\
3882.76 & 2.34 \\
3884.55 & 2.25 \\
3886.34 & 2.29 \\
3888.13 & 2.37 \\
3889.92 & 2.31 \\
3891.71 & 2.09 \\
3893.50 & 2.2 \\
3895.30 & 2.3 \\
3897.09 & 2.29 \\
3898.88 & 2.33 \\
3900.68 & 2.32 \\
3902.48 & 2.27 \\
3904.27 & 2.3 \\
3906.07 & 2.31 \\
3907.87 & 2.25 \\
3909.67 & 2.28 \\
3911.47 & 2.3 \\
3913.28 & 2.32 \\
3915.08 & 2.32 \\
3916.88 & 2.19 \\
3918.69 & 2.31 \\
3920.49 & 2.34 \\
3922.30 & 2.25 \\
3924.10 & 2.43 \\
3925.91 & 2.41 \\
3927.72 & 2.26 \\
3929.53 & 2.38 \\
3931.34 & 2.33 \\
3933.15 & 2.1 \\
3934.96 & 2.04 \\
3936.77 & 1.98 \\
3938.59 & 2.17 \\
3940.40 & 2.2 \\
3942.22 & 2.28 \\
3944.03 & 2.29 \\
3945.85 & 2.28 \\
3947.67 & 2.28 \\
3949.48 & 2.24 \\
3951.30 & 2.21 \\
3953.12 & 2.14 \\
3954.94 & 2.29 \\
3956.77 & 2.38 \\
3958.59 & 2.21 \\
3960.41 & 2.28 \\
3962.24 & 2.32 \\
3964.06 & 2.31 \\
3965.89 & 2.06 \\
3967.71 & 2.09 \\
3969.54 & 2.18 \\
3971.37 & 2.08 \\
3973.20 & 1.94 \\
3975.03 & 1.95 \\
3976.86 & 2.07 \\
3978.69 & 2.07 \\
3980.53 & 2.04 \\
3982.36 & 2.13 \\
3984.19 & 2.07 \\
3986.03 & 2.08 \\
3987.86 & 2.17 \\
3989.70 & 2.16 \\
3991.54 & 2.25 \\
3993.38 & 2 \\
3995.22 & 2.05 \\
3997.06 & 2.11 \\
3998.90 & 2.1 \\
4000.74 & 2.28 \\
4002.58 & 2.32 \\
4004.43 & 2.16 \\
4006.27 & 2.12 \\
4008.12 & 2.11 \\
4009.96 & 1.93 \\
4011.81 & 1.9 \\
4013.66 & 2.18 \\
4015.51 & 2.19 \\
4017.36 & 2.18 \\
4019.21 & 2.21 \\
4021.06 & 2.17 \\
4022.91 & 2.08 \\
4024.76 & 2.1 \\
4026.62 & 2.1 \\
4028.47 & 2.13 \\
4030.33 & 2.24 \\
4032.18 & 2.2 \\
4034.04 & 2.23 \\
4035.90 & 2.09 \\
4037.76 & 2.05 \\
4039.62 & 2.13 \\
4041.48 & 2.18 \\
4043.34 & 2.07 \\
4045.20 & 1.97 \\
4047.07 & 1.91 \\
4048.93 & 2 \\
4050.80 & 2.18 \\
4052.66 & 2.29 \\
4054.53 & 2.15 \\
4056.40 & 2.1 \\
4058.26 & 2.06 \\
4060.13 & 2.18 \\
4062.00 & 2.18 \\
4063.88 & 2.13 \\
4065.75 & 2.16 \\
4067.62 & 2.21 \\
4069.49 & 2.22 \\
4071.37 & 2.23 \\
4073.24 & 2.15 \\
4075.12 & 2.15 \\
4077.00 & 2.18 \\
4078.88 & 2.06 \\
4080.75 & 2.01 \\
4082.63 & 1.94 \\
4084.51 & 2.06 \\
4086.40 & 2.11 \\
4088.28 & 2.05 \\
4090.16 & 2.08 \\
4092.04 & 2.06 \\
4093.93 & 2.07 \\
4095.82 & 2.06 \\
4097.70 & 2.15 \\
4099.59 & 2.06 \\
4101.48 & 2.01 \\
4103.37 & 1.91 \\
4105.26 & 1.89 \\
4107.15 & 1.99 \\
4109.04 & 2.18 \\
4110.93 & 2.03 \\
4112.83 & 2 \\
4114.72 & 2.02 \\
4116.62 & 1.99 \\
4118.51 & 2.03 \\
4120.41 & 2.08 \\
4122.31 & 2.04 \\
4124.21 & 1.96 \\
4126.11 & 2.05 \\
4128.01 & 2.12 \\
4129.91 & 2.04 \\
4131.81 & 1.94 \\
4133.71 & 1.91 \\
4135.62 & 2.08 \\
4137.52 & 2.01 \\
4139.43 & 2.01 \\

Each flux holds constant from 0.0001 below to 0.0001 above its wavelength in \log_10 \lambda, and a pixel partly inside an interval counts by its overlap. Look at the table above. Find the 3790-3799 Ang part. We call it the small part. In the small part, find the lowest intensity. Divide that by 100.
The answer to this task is 0.0218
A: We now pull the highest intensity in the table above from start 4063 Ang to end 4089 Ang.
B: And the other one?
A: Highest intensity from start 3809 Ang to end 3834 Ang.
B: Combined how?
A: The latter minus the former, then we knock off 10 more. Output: -9.8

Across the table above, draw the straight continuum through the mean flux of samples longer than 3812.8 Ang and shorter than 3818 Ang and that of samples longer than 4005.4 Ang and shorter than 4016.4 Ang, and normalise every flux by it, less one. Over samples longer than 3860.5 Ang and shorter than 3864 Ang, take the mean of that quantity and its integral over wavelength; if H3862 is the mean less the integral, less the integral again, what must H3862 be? -1.1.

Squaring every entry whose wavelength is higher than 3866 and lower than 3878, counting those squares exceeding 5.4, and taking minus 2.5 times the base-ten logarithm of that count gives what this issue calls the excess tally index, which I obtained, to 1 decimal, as -2.1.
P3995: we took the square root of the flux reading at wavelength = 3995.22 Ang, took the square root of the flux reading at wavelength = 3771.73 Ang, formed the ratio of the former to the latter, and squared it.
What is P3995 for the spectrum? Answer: 0.90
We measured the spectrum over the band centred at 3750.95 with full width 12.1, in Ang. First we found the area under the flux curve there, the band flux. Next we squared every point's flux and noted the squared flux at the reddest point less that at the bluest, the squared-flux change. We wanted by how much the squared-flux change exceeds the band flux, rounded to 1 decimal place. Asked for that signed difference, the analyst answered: -27.3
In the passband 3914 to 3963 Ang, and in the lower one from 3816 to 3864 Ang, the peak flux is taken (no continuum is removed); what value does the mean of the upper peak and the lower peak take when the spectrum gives 2.58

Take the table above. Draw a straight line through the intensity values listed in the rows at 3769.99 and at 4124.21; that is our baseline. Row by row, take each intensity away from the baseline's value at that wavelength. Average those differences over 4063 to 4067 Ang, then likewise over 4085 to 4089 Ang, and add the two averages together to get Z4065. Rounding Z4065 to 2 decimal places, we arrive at -0.22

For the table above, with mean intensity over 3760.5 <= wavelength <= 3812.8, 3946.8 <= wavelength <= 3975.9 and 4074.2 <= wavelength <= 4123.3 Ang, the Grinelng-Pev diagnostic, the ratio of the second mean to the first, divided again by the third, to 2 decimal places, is 0.45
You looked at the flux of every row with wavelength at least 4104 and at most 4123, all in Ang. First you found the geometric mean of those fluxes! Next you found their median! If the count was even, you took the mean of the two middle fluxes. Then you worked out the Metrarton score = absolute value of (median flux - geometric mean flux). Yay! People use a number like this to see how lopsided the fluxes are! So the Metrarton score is 0.00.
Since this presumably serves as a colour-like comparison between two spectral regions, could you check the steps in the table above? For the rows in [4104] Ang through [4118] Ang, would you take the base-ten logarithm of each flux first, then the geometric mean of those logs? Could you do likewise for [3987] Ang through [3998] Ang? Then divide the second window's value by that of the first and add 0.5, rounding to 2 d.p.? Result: 1.58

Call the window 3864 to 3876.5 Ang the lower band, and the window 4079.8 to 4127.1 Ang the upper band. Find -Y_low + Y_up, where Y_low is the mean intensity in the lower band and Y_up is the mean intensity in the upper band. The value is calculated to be -0.66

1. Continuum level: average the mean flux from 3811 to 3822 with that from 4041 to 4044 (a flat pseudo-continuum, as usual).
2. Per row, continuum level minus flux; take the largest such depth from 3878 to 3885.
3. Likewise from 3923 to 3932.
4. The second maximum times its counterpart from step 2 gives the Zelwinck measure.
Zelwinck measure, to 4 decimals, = 0.0001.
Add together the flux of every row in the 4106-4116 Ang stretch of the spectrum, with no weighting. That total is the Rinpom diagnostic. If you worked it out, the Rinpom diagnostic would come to 10.2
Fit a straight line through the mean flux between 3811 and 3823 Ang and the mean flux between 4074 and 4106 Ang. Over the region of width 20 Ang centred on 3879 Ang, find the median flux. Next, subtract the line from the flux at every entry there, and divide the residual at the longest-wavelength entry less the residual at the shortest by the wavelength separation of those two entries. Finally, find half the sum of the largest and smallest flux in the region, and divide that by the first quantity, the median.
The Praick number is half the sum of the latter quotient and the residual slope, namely 0.52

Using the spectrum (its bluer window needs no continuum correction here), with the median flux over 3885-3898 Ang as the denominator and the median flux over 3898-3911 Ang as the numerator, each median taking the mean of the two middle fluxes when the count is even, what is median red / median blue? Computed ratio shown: 1.00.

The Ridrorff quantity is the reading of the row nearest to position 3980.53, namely 2.04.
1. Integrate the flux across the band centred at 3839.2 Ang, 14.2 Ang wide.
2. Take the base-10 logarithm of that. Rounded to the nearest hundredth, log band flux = 1.50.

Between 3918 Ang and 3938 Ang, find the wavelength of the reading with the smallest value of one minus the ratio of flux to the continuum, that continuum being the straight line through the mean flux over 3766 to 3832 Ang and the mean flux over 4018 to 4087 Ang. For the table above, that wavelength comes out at 3924.10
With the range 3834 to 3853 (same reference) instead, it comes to 3852.48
